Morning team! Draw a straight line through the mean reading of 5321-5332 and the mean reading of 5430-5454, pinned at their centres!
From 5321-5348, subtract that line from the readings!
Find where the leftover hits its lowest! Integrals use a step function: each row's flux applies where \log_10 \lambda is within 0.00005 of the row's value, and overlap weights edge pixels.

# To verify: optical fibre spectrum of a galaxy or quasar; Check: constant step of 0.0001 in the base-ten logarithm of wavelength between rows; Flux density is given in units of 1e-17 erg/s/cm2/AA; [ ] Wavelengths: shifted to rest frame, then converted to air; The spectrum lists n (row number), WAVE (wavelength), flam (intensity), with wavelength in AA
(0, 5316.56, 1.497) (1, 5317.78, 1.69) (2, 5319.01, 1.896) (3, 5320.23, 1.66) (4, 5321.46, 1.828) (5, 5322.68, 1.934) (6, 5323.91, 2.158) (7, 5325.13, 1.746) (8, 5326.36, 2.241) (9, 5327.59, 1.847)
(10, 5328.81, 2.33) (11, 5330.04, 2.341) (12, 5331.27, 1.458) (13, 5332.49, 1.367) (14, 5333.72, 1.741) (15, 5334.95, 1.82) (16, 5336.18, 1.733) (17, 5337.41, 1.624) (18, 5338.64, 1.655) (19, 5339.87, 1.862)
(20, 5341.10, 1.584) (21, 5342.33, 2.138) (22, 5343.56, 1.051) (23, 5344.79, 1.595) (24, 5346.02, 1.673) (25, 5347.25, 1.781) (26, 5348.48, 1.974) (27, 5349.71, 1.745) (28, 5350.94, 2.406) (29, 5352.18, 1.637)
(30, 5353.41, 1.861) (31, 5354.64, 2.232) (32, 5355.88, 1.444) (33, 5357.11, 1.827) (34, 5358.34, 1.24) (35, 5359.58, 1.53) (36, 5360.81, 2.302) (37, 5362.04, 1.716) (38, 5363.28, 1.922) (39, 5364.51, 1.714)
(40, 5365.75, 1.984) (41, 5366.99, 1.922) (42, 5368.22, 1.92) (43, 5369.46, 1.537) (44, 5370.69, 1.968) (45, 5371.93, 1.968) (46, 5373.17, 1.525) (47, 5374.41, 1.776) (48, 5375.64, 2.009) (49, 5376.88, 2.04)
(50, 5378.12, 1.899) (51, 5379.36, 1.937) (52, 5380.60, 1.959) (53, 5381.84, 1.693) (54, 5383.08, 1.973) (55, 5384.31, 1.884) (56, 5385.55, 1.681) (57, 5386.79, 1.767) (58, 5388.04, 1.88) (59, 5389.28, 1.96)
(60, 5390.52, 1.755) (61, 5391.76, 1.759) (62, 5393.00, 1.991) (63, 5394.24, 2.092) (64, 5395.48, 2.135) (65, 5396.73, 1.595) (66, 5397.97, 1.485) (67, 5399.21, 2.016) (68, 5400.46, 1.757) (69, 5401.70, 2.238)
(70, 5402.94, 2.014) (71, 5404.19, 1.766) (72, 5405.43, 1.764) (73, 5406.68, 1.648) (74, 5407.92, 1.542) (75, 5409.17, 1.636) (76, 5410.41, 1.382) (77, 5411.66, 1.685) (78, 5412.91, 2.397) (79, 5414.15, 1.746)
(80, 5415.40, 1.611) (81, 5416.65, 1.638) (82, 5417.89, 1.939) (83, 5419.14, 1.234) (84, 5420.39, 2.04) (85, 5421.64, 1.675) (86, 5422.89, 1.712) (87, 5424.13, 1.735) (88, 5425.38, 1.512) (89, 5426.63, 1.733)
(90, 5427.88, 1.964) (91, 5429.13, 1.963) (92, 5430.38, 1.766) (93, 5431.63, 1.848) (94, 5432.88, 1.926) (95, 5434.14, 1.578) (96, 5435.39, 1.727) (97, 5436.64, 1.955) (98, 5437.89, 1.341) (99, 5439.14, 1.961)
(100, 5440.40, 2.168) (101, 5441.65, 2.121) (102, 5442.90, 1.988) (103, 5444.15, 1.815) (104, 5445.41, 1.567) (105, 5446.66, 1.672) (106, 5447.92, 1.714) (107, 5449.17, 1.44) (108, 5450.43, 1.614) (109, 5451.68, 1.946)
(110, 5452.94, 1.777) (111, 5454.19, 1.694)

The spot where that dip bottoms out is 5343.56 AA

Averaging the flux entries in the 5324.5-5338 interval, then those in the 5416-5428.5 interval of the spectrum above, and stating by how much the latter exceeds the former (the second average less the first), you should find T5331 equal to -0.12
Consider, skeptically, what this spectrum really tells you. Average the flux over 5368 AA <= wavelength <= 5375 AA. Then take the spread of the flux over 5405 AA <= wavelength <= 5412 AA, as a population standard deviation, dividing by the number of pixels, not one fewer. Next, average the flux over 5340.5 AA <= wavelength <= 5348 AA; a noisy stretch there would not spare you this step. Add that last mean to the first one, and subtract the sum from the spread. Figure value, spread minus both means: -3.30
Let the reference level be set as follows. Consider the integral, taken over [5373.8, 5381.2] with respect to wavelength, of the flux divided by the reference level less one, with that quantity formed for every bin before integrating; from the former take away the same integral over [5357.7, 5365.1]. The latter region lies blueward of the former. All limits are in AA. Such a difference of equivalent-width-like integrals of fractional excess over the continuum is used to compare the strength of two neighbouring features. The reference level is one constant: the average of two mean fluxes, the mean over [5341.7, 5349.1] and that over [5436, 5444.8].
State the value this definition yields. 0.82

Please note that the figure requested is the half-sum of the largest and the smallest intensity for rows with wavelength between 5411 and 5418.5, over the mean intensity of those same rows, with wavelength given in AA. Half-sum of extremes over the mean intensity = 1.09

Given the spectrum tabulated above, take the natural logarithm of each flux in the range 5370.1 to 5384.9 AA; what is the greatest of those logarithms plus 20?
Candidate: 20.71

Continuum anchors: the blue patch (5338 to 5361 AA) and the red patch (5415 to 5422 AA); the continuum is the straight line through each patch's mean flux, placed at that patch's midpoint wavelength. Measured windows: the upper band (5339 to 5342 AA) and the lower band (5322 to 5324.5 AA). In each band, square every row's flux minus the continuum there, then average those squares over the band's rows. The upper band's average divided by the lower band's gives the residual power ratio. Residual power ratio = 0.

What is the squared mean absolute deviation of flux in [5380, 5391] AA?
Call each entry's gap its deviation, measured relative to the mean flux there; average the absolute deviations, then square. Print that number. 0.010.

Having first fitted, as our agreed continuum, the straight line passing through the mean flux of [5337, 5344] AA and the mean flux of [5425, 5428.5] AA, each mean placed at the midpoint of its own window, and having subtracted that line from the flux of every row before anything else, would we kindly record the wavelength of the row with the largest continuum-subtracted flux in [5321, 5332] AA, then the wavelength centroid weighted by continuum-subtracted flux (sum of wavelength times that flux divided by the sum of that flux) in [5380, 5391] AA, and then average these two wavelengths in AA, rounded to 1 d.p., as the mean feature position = 5357.6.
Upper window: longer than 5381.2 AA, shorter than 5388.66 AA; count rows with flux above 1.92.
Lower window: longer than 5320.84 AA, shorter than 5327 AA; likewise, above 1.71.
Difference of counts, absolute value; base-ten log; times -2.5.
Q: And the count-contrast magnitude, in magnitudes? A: -1.5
